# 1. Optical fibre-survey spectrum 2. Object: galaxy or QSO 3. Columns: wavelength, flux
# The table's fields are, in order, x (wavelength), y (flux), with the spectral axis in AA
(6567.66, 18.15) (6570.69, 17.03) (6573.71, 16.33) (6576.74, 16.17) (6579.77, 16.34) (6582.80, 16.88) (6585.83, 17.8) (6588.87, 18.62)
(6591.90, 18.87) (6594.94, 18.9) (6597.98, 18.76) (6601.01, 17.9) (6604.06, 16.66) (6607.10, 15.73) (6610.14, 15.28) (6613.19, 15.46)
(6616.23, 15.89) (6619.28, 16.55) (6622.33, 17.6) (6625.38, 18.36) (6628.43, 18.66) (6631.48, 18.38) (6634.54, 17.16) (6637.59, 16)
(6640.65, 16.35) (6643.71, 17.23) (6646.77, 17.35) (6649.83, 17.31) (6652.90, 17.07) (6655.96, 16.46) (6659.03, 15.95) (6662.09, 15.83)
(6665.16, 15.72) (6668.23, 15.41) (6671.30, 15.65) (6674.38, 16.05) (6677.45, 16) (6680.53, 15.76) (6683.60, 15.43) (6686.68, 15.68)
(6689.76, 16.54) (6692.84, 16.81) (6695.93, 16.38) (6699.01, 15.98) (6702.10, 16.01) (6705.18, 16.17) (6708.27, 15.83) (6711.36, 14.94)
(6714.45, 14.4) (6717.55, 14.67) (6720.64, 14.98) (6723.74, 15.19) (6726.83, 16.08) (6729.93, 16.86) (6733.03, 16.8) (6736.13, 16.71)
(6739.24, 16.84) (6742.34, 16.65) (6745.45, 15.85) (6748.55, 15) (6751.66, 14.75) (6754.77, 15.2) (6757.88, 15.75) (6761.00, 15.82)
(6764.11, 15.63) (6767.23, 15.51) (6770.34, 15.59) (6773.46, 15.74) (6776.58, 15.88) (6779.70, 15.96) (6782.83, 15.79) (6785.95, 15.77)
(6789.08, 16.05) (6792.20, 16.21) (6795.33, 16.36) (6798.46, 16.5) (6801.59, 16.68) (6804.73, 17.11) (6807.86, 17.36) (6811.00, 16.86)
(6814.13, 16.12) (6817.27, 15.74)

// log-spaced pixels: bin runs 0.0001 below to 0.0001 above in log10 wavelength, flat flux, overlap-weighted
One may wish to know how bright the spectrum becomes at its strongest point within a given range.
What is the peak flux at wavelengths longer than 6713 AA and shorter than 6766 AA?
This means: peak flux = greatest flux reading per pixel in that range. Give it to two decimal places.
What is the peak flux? 16.86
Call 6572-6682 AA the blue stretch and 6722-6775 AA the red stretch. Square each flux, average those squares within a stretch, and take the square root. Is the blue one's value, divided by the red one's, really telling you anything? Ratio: 1.06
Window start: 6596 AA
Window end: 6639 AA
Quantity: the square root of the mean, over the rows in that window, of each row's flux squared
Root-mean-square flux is 17.1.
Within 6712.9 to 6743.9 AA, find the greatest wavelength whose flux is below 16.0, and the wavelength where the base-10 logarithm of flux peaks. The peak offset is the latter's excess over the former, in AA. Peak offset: 6.2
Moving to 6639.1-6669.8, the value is -21.5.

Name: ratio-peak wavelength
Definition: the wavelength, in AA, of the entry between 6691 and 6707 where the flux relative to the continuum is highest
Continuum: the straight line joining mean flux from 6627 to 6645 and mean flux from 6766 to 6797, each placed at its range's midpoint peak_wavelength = 6692.84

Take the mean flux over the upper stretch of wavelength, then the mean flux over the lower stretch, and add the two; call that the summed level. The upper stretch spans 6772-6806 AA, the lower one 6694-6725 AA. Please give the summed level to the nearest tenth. 31.6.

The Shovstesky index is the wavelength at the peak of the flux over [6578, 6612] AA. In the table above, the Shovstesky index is 6594.94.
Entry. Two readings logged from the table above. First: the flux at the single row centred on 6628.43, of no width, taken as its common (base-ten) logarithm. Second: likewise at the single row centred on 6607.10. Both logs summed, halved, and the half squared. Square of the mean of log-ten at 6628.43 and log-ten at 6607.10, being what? 1.52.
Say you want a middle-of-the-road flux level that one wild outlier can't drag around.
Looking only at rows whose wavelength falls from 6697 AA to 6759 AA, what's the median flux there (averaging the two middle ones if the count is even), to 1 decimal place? 15.8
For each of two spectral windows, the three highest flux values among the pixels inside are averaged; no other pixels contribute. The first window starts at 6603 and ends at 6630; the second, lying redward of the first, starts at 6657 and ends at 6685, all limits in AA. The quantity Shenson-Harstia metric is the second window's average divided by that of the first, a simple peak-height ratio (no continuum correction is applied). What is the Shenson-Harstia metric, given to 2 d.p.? 0.88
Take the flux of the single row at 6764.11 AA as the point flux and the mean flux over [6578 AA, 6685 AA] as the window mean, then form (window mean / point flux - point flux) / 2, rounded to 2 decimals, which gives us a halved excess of -7.28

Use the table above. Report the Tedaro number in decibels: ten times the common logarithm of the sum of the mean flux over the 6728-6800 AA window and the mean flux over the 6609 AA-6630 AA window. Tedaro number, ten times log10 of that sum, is 15.2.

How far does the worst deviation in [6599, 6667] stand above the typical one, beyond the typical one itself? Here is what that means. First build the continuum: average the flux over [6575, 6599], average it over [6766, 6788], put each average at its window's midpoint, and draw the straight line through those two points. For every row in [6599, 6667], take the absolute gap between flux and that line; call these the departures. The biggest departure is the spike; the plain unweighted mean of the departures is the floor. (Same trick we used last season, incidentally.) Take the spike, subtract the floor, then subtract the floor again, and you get 0.4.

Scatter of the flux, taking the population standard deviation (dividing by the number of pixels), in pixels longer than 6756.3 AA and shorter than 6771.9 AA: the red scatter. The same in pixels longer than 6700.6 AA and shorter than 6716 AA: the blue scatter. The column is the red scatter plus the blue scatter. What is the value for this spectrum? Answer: 0.80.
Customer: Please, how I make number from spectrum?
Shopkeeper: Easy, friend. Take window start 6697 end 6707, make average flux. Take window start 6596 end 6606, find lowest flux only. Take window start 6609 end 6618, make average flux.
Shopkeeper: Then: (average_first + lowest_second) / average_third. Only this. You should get 2.10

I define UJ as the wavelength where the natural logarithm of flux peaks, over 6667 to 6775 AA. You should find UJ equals 6729.93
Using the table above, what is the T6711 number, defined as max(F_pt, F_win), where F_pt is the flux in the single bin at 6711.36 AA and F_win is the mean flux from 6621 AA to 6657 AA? 17.3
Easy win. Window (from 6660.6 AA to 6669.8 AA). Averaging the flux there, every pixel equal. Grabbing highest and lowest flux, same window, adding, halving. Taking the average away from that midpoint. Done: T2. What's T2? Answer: -0.033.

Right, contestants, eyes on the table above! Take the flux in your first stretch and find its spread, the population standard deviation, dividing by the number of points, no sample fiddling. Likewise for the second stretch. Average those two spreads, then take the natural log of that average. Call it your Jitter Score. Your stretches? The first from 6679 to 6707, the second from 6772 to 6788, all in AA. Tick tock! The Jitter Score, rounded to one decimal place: -1.4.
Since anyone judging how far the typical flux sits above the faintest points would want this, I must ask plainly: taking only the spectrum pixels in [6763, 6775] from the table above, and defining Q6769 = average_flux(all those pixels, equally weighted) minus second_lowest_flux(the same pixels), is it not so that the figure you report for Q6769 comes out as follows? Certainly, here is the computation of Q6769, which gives 0.03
